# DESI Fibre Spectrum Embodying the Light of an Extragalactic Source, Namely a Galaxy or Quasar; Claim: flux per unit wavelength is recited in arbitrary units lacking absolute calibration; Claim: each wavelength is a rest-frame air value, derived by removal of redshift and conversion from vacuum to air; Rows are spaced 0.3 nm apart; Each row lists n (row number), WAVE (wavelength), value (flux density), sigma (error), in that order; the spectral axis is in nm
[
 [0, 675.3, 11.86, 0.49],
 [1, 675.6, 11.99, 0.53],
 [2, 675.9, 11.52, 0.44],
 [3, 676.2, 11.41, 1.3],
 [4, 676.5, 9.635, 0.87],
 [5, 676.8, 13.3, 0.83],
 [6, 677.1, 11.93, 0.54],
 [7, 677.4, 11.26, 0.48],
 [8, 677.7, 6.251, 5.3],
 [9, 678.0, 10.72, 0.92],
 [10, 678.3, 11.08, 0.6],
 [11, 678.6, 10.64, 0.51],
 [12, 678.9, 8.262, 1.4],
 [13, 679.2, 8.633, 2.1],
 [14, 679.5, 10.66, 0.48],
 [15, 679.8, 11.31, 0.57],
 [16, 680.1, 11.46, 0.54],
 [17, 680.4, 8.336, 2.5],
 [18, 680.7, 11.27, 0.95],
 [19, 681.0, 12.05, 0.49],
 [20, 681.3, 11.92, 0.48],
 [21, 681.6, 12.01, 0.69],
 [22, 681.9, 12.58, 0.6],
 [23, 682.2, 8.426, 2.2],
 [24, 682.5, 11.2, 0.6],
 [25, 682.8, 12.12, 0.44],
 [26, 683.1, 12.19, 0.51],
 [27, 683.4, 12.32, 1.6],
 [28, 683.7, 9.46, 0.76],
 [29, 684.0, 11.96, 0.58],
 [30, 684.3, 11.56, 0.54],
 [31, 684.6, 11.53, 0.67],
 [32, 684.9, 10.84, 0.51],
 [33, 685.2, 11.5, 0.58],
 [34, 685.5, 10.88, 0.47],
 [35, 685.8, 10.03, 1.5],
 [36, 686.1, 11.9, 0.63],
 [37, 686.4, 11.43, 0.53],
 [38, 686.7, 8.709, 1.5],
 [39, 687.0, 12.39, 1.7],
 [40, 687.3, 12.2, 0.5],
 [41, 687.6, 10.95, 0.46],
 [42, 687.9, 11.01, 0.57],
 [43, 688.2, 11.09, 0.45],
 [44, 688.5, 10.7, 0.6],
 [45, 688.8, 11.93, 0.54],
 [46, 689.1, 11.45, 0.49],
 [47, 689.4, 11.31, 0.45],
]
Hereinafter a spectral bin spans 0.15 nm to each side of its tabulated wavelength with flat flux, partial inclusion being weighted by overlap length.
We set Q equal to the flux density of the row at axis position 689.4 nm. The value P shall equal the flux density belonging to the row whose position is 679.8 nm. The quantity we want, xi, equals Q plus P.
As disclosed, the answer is 23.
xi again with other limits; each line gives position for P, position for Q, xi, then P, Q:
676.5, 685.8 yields 20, 9.635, 10.03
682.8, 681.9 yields 25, 12.12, 12.58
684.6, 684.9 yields 22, 11.53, 10.84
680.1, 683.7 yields 21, 11.46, 9.46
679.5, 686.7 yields 19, 10.66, 8.709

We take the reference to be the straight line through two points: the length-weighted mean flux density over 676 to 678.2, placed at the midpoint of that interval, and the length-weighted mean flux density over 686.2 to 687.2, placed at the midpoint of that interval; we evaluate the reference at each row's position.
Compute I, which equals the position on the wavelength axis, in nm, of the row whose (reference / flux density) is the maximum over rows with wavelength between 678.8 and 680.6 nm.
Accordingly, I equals 678.9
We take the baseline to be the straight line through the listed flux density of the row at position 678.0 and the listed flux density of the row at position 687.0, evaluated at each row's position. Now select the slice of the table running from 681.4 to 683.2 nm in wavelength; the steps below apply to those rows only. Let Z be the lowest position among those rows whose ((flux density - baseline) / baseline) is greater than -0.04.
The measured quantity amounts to 681.6 nm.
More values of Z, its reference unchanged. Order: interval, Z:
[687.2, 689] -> 687.3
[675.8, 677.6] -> 675.9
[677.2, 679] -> 677.4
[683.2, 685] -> 683.4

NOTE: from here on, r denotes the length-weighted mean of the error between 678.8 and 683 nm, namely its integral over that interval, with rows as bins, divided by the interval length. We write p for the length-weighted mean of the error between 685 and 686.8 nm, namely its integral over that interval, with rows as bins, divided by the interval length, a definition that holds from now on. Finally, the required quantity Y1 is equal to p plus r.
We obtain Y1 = 1.83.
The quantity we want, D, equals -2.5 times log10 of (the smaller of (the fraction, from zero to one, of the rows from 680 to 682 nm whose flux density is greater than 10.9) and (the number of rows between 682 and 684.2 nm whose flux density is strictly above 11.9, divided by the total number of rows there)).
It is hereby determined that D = 0.6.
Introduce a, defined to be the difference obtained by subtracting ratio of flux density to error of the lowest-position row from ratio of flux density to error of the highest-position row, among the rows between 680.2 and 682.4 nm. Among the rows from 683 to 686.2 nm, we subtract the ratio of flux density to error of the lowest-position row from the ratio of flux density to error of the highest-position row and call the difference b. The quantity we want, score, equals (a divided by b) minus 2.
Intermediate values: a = 0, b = -5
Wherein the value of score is -2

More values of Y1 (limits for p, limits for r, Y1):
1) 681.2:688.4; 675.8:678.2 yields 2.13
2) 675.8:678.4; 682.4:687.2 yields 2.10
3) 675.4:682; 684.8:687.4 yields 1.94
